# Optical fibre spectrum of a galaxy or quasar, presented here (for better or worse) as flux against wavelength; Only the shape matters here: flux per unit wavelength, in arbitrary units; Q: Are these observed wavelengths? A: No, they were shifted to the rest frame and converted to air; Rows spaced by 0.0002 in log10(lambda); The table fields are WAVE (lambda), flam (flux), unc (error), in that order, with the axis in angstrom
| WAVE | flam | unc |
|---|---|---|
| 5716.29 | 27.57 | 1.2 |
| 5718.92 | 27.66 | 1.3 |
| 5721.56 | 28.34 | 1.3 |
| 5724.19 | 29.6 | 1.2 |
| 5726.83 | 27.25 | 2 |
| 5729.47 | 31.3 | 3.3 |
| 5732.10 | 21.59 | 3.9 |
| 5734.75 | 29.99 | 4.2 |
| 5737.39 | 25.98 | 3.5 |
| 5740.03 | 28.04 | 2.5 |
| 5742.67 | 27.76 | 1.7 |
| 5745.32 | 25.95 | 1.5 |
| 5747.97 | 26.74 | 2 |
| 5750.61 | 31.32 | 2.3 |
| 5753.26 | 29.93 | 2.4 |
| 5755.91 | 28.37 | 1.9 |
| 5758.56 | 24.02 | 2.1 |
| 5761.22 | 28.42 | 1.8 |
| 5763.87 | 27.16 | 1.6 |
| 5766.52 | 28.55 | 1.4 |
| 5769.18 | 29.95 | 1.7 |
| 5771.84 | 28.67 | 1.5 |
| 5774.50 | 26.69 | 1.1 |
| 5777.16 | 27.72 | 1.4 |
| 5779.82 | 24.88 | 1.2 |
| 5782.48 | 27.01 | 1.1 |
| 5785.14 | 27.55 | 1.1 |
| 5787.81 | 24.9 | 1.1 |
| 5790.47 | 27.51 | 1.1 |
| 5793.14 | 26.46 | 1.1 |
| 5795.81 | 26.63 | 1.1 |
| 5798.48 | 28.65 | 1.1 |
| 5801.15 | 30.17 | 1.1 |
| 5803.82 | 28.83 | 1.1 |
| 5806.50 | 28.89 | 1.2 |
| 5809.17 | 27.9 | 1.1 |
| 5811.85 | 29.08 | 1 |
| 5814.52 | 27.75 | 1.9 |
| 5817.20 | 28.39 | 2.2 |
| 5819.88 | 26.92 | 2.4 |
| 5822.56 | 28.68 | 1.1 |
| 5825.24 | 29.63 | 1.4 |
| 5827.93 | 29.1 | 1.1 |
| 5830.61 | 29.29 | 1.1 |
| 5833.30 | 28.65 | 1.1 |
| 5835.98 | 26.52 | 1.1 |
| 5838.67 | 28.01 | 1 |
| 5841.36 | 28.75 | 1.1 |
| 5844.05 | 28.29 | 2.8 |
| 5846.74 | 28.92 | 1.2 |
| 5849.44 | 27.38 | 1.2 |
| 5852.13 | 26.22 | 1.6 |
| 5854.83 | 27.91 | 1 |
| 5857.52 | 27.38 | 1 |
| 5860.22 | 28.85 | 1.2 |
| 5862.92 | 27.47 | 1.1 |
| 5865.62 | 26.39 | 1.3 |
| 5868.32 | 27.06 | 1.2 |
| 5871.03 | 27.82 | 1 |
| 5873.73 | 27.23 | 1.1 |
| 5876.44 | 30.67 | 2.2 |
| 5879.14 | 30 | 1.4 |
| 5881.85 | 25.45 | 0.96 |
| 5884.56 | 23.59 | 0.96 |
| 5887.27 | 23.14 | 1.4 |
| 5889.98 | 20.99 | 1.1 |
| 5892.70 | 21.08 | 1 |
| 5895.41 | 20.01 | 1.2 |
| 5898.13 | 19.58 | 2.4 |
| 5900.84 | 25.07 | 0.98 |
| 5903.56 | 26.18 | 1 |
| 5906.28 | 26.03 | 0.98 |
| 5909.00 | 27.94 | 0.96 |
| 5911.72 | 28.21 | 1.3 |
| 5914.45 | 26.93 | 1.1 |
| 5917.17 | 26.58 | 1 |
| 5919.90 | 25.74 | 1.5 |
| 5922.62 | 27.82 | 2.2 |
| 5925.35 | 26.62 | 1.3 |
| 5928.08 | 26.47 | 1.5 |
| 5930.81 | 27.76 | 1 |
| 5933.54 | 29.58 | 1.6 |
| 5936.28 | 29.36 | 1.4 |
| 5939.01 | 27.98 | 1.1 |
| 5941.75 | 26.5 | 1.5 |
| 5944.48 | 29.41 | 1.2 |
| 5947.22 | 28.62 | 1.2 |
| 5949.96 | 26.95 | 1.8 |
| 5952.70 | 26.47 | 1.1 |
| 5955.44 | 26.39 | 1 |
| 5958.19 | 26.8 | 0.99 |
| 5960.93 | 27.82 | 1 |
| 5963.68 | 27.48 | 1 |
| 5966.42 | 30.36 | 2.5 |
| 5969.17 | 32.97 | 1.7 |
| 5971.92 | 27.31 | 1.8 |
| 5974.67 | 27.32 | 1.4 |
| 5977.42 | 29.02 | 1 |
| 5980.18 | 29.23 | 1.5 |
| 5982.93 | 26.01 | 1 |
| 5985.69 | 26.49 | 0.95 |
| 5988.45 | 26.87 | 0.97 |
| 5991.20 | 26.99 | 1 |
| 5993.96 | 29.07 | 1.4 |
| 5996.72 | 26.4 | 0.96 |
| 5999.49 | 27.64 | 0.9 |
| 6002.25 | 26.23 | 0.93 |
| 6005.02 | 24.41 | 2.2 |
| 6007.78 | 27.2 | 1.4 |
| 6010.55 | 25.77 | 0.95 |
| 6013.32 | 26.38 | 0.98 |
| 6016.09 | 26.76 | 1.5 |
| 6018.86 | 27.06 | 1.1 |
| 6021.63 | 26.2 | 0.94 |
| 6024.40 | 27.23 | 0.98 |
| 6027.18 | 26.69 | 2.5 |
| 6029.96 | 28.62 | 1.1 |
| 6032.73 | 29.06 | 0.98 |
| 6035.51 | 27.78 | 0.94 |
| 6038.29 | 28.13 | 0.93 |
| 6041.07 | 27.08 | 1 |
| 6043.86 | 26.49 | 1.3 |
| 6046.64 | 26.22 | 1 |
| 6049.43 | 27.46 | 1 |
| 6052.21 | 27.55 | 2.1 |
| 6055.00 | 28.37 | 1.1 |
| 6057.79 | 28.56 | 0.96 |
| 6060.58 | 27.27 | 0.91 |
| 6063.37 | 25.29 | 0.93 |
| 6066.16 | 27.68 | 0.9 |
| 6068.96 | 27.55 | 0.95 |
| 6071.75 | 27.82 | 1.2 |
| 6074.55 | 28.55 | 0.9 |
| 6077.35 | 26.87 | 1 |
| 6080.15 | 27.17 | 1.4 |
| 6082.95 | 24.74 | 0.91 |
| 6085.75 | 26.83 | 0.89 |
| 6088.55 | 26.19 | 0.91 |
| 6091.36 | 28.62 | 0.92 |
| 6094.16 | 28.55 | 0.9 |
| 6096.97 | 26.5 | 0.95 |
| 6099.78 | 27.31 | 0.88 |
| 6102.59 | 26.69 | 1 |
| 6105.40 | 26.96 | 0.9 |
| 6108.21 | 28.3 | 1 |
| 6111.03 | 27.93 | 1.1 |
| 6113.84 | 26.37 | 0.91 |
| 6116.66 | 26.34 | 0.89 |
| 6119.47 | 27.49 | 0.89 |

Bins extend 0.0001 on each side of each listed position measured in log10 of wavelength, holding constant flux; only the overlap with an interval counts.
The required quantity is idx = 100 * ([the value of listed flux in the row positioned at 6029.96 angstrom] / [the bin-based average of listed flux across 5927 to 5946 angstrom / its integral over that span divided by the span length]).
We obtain 102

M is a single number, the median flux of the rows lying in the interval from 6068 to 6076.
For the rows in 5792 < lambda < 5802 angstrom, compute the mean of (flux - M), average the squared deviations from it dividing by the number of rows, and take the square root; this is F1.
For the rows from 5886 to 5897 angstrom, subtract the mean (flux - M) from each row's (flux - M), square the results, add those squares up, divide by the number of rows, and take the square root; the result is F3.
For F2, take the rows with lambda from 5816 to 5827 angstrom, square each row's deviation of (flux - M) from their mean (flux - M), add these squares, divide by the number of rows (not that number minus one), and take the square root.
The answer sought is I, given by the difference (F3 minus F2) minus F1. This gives -1.36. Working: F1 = 1.5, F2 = 0.97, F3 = 1.1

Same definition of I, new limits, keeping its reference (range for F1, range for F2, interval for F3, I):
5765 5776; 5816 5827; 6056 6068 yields -0.94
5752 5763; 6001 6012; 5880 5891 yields -1.62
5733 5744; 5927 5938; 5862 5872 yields -2.15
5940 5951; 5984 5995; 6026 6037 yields -1.29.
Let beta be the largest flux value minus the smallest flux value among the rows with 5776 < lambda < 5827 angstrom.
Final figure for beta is 5.3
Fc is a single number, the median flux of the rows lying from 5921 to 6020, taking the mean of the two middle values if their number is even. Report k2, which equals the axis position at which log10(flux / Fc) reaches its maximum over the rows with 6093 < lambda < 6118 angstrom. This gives 6094.16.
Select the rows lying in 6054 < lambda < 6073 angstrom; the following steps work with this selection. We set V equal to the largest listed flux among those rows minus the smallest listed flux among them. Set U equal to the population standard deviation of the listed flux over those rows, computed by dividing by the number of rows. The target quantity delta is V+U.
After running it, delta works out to 4.3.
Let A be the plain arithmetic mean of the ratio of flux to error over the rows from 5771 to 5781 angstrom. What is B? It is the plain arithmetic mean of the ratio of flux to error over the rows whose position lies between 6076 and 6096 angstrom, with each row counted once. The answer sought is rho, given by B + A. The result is 48.9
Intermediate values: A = 21.0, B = 28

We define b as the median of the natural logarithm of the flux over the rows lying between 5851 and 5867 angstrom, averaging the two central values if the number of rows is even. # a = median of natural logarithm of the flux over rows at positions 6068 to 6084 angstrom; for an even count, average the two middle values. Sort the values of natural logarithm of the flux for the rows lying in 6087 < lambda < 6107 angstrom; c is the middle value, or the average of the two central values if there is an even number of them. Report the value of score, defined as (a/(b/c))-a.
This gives -0.02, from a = 3.31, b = 3.31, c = 3.29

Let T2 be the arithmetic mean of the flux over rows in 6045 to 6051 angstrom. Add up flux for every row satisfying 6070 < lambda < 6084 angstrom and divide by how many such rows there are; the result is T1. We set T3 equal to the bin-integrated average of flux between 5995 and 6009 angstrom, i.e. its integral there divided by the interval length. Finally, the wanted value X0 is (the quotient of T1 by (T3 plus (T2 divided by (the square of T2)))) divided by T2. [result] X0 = 0.0381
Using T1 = 27.0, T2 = 26.8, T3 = 26.4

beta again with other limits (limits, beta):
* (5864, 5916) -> 11.1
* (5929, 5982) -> 6.6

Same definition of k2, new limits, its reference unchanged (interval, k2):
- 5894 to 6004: 5969.17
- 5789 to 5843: 5801.15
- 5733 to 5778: 5750.61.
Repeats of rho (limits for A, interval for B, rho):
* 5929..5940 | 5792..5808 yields 48.5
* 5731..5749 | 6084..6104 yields 40.8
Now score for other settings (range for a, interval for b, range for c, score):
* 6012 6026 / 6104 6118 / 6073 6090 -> 0.00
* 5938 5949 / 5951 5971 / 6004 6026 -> -0.03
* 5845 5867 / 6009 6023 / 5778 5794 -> 0.01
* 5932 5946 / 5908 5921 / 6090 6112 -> 0.03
